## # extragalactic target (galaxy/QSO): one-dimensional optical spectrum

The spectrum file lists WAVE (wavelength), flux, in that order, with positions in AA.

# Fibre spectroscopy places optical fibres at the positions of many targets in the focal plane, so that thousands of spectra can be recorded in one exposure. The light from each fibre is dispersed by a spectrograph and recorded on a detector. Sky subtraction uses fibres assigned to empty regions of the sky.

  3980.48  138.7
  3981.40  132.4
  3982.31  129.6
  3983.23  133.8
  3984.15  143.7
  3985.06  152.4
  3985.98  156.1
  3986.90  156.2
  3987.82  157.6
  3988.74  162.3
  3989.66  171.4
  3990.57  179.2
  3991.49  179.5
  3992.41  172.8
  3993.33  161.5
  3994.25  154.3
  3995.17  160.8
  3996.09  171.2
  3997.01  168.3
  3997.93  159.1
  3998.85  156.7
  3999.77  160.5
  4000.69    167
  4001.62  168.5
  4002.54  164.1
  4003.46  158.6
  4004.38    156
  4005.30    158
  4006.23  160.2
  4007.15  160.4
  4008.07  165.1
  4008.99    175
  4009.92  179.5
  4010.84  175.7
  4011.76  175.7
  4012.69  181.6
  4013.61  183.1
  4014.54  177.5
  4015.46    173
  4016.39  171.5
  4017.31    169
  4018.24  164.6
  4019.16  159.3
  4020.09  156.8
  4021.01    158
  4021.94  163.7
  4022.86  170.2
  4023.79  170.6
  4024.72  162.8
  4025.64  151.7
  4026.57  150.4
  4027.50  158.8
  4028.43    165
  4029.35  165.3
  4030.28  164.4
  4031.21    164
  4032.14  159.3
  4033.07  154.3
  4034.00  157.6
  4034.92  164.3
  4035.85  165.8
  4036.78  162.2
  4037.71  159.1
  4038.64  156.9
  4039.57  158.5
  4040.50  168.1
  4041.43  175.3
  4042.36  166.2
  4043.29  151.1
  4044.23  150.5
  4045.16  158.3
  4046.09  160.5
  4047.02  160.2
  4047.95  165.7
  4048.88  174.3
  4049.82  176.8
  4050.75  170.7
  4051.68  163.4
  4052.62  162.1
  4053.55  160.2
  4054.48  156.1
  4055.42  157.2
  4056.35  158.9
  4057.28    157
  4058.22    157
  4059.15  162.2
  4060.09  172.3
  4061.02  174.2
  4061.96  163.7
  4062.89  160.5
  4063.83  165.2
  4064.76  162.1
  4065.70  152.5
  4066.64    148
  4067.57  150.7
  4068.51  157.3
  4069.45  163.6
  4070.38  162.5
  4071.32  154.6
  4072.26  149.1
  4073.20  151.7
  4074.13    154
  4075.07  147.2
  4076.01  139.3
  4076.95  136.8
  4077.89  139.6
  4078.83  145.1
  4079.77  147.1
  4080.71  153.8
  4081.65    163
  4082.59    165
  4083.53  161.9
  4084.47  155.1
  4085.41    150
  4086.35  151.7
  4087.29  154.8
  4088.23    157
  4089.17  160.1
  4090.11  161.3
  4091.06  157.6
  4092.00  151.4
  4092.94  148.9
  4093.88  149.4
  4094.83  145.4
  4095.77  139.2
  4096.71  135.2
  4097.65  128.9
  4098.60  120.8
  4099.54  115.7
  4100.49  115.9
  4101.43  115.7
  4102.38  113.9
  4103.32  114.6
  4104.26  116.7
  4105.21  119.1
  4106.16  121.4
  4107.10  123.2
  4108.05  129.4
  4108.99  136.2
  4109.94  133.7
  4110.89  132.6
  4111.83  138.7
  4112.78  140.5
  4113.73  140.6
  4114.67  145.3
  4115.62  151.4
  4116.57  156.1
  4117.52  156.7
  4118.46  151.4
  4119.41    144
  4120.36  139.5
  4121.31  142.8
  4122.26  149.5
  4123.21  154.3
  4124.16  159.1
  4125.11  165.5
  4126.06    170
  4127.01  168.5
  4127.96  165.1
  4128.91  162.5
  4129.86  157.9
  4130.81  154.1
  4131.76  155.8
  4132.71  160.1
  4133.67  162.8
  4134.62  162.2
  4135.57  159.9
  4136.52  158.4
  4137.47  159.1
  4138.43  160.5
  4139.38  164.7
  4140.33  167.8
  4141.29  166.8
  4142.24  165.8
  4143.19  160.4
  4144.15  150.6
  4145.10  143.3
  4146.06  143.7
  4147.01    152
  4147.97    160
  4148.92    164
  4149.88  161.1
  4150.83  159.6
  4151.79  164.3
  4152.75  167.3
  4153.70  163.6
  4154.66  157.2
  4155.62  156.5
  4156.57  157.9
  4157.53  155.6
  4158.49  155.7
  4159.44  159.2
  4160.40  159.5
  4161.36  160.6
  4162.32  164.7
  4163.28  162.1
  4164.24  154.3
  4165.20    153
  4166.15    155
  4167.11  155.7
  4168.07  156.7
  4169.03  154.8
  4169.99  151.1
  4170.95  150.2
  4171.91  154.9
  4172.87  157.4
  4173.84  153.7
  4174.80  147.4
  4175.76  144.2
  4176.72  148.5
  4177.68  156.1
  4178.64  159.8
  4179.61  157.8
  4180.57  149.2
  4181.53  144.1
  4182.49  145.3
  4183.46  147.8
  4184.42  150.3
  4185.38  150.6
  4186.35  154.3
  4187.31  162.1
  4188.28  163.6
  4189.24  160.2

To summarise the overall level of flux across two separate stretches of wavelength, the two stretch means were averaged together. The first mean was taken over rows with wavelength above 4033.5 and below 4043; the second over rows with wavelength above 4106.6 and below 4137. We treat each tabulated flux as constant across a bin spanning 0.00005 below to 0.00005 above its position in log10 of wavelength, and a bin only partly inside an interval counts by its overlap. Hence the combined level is 157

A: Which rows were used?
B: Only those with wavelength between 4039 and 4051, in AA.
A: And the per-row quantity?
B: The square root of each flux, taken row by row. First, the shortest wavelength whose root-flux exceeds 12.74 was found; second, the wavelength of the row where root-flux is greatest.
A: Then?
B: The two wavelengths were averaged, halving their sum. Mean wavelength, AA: 4045.2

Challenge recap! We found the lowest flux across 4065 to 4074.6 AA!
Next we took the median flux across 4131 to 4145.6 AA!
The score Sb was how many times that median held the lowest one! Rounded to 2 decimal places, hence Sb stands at 1.08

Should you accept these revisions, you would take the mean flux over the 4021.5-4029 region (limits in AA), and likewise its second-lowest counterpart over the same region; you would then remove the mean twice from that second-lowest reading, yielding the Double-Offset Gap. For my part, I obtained -172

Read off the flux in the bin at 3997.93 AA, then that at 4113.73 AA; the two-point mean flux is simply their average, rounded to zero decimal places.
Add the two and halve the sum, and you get 150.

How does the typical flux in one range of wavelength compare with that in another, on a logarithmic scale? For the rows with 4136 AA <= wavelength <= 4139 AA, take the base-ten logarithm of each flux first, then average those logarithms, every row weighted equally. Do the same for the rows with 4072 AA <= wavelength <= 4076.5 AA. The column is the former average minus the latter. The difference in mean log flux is 0.032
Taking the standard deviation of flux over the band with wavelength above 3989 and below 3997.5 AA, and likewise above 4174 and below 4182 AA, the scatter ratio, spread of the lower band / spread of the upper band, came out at 1.4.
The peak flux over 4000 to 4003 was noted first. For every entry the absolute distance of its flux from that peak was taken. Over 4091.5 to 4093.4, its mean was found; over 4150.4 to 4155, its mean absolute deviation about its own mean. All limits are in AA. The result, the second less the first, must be -15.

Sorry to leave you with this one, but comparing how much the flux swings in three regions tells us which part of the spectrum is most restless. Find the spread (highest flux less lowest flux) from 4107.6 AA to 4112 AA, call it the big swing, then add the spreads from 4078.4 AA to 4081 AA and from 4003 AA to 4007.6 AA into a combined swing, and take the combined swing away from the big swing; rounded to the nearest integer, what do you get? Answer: -4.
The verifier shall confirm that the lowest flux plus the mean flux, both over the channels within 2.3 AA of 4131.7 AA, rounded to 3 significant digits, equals 312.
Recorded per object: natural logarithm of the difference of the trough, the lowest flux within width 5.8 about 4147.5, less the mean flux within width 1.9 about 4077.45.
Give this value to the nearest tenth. 1.6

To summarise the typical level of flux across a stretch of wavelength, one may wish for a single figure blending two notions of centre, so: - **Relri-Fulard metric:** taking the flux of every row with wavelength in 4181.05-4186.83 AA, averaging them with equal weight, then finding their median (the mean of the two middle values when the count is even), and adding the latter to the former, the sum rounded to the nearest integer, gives 298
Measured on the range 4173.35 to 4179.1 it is 303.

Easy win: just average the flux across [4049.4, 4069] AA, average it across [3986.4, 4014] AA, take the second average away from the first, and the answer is -5.3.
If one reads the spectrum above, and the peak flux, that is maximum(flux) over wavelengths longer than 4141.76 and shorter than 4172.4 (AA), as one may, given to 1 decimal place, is 167.3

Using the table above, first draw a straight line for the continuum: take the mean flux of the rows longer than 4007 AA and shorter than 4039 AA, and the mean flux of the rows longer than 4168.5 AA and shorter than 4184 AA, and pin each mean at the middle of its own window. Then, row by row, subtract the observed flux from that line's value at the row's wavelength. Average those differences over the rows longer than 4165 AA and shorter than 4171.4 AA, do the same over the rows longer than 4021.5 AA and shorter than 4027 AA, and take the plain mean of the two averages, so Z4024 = 1.1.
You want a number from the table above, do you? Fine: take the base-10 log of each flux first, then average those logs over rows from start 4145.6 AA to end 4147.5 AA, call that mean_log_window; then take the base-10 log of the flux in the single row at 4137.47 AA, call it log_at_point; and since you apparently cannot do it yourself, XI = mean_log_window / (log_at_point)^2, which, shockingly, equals 0.448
